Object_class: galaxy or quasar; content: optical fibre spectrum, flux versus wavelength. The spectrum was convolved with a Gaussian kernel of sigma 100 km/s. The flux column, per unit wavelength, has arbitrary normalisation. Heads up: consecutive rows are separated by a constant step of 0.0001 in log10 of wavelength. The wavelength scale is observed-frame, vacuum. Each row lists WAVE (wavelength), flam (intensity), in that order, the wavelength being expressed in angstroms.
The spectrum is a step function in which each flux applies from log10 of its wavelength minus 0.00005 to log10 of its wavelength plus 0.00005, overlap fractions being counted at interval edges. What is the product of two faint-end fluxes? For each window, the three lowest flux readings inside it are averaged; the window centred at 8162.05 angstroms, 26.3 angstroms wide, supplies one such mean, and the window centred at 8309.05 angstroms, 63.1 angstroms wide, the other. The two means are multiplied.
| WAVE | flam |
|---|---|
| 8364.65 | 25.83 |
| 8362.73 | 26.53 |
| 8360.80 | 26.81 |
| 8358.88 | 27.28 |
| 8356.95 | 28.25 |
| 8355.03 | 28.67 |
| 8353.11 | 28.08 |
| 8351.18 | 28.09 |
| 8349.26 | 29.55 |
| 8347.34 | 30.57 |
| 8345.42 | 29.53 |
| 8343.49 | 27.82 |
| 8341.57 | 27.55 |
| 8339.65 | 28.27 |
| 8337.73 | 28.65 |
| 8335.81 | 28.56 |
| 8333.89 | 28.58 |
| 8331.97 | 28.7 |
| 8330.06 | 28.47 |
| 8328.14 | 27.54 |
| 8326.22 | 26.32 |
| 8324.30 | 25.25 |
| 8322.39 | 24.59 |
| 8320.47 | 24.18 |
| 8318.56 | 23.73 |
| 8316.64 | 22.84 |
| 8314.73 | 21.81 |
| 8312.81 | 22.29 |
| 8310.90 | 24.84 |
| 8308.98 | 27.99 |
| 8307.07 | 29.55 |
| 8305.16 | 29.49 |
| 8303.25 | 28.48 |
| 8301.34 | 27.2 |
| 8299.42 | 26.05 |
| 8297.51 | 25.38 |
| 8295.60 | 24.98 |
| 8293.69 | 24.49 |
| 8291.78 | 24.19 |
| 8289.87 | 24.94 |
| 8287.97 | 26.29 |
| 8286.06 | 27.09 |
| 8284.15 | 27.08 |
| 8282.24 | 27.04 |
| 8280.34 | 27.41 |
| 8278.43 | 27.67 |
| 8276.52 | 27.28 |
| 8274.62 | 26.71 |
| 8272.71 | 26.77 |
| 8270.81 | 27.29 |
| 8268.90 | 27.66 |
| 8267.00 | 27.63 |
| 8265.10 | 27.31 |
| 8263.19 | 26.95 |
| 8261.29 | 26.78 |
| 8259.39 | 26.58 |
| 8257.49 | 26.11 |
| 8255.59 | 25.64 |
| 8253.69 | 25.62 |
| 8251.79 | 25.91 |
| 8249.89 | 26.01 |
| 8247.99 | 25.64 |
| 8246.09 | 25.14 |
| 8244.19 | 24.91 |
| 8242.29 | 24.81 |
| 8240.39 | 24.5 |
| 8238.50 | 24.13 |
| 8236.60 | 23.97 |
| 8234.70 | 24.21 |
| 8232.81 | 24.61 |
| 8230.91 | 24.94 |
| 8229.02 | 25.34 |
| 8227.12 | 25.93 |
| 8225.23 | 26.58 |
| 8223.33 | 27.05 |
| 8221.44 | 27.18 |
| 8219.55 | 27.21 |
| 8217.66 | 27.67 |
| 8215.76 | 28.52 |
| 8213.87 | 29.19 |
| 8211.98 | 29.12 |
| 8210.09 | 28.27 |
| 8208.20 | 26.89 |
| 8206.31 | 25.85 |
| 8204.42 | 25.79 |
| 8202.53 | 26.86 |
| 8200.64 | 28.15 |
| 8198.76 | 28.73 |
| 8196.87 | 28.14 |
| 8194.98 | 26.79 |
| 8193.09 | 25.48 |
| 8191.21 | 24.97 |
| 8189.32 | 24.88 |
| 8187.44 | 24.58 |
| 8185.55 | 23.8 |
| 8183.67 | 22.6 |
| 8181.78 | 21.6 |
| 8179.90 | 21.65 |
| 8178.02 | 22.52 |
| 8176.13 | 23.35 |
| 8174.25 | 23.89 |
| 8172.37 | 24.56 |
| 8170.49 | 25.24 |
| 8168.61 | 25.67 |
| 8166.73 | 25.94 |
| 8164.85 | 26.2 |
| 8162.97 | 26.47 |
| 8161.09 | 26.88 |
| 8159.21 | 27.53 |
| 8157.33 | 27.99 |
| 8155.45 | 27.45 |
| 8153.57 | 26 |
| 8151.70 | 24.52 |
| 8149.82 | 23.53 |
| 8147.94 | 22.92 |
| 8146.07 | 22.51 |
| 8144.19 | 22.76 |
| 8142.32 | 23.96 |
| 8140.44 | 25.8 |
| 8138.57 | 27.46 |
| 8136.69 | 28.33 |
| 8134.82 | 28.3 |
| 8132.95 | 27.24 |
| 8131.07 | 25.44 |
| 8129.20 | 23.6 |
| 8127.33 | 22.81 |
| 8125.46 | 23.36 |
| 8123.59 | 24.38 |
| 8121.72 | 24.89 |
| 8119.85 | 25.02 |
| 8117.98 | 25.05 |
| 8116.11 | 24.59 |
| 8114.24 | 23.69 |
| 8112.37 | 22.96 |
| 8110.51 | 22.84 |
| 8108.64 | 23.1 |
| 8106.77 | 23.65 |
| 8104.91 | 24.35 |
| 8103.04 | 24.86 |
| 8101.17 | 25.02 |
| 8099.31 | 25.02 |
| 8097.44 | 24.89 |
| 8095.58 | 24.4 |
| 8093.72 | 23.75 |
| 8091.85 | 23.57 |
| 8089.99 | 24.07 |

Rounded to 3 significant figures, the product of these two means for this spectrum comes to 535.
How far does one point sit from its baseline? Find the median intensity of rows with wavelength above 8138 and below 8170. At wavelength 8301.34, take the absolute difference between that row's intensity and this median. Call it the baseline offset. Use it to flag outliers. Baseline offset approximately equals 1.3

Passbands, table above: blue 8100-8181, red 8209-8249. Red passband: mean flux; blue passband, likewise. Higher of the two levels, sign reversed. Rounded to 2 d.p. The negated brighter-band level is -26.14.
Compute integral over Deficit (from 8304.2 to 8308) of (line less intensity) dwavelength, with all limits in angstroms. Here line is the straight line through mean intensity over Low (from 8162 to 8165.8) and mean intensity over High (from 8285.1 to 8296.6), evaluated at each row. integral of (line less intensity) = -16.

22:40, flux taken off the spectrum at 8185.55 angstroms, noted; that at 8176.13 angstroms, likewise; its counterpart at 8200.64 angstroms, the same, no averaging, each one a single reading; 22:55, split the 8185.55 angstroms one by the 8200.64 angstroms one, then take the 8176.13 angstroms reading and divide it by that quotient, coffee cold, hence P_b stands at 28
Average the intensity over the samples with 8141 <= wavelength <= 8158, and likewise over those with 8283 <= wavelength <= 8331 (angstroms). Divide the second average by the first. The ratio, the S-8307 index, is 1.05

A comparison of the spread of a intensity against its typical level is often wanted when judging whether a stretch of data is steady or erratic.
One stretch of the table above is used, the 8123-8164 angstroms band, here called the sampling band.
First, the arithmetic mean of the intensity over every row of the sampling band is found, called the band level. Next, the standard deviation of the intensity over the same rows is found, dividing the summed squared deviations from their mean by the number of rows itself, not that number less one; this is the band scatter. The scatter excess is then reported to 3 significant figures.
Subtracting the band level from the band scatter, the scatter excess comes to -23.4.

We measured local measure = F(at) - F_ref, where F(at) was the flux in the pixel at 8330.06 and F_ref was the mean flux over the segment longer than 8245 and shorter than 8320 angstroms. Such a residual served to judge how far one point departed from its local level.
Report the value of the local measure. 2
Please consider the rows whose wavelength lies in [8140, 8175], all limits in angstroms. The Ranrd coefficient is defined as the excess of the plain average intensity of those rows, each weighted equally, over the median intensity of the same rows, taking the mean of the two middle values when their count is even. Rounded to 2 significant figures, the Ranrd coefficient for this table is -0.42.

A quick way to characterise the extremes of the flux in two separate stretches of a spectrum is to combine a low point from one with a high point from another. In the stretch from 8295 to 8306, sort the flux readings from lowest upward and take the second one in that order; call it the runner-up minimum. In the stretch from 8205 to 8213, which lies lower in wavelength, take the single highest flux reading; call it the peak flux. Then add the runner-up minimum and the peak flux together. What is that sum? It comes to 54.5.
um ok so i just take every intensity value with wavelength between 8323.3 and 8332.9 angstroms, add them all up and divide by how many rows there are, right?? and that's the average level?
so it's 27.3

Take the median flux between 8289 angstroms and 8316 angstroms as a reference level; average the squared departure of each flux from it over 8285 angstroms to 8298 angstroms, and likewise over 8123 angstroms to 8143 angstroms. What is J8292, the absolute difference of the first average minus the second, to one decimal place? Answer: 3.0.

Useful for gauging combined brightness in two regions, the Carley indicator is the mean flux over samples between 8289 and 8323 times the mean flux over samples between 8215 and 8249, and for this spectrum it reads 652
